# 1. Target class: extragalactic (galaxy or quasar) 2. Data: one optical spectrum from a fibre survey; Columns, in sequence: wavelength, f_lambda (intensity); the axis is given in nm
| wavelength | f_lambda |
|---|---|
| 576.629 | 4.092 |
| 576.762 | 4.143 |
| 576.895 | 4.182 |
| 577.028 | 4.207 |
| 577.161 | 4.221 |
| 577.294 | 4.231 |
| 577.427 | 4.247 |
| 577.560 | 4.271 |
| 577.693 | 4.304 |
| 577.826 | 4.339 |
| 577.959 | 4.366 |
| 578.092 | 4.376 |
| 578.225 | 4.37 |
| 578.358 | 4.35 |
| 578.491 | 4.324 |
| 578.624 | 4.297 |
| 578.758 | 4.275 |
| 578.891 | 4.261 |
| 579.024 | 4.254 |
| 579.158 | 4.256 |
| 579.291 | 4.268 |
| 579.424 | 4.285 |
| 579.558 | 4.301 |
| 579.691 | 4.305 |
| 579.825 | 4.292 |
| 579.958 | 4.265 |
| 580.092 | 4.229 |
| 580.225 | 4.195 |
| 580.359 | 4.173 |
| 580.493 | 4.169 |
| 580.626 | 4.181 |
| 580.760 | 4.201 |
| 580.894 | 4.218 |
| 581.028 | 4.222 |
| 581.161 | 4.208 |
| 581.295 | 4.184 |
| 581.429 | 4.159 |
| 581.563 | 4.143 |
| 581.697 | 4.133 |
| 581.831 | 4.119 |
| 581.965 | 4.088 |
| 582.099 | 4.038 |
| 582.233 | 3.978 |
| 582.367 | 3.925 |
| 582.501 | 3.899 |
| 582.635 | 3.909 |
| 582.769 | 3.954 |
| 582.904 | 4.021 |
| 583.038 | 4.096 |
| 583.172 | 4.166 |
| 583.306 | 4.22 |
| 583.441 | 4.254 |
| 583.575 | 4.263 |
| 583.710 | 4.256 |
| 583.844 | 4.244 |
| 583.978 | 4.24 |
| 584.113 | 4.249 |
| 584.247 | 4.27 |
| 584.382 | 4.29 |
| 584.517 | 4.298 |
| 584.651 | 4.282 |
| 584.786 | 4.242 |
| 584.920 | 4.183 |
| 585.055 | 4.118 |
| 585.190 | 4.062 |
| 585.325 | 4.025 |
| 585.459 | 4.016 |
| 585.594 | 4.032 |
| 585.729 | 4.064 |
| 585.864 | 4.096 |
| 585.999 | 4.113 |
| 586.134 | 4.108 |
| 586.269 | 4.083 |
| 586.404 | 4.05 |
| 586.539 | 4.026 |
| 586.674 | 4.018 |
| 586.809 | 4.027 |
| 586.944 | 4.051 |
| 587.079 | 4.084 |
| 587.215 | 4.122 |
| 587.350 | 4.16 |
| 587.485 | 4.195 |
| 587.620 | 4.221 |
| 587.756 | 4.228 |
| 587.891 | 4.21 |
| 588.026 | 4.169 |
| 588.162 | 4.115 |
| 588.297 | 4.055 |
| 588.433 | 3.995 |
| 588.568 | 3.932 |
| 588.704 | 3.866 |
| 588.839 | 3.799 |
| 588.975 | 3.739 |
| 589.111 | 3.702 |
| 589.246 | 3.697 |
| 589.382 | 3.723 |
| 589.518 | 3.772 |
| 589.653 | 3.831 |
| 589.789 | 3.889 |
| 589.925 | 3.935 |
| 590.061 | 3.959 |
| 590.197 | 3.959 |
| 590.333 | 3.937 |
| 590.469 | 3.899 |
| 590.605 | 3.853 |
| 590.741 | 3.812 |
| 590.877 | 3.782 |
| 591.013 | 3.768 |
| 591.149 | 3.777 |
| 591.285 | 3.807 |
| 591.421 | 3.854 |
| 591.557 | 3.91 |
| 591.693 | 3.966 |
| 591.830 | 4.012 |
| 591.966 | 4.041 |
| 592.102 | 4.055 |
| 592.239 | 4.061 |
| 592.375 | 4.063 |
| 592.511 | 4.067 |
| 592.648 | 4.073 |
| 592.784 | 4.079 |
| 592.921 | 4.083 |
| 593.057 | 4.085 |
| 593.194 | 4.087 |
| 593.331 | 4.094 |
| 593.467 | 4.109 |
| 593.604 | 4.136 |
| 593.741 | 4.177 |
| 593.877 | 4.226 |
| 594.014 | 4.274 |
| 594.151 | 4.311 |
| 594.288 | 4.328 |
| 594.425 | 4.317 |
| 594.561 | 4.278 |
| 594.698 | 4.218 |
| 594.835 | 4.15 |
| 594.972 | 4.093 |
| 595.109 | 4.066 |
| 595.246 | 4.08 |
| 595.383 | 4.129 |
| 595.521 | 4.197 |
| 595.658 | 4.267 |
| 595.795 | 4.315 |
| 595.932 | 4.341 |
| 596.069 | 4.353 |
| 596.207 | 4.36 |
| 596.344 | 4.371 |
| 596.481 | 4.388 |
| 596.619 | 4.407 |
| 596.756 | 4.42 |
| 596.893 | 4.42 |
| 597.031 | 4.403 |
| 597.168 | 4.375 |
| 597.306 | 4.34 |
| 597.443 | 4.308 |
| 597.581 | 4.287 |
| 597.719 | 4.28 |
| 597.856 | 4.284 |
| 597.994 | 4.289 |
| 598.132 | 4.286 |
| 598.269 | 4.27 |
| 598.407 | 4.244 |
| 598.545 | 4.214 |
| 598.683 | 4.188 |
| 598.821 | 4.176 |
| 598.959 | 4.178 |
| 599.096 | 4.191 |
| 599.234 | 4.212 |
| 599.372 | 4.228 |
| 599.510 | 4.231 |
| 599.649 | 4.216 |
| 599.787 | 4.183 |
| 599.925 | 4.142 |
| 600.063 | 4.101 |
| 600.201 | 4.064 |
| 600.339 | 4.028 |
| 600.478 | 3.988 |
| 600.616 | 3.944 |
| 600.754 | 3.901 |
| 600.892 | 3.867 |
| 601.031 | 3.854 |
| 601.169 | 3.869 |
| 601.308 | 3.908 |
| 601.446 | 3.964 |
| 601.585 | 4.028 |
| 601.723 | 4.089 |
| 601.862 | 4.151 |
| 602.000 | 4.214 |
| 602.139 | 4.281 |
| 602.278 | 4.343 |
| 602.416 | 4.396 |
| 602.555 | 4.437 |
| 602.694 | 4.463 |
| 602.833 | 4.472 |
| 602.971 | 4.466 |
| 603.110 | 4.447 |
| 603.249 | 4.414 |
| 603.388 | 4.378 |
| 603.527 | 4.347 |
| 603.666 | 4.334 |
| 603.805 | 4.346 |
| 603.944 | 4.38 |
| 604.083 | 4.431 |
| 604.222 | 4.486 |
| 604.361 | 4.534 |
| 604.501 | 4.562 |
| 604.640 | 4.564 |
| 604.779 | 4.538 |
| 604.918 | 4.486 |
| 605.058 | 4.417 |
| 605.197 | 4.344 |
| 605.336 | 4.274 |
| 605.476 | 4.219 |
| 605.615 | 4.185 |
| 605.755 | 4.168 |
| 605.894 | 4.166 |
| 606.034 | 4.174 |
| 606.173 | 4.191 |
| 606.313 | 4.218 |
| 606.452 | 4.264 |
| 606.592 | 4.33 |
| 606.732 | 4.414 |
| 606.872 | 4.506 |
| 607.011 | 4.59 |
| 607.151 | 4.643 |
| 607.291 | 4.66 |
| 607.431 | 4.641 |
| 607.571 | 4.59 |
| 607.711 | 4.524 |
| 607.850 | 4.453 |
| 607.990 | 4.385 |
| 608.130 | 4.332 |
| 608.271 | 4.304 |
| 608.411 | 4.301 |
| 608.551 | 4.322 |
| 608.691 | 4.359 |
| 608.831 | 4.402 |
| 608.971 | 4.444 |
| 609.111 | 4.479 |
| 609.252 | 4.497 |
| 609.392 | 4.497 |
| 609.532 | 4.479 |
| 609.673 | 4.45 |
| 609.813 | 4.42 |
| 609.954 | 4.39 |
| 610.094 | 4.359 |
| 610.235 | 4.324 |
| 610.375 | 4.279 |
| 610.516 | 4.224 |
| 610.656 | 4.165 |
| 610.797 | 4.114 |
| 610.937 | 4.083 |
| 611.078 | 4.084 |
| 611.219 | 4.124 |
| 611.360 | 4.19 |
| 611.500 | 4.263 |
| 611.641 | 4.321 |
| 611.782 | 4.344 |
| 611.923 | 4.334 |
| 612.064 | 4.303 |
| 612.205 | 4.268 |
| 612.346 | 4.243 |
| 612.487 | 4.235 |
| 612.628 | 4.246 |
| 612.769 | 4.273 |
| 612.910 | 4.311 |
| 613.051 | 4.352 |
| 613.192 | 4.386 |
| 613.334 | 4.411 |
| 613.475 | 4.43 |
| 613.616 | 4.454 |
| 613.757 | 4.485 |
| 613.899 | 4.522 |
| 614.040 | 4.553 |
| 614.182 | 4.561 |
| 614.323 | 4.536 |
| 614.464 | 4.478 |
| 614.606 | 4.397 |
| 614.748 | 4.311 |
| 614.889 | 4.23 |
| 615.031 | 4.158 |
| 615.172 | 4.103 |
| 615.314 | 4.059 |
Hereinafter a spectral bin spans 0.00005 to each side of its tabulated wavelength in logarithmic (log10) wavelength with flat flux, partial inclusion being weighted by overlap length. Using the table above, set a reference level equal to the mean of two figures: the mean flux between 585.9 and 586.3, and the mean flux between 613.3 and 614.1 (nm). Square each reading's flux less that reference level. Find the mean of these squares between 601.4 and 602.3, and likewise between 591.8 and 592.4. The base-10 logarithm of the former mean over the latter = -0.2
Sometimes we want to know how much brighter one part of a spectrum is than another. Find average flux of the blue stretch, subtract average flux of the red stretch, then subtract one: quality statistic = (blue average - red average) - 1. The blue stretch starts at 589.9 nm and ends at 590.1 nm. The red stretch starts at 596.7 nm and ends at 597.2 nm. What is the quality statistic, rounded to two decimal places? -1.46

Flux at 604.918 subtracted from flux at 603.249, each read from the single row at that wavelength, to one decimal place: -0.1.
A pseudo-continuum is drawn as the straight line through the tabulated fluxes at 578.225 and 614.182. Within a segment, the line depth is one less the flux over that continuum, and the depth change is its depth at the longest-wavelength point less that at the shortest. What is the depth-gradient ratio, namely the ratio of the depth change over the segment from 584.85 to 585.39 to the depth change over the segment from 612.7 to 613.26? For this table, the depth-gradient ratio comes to -1.5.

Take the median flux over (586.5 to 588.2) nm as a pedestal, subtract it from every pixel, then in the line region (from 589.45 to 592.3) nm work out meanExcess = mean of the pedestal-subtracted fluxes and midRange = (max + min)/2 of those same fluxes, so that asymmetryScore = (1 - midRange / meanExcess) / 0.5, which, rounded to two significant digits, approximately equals 0.14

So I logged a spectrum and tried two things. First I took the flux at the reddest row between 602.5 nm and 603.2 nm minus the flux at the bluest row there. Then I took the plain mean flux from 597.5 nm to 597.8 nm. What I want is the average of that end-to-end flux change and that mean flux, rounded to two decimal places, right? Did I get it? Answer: 2.15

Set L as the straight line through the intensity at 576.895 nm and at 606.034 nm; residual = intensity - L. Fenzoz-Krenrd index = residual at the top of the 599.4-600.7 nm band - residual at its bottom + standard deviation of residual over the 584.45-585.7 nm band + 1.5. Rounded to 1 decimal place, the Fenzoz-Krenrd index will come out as 1.3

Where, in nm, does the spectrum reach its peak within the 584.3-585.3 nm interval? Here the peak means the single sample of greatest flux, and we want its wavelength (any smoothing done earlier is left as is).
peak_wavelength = 584.517 nm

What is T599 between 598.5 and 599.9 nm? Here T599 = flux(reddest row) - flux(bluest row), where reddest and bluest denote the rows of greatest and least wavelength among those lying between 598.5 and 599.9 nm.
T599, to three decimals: -0.031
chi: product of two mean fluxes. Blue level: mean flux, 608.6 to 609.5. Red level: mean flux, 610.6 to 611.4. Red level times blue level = 18.3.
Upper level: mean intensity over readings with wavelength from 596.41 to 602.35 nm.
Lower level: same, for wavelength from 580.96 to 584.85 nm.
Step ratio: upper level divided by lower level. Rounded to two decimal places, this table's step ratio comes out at 1.01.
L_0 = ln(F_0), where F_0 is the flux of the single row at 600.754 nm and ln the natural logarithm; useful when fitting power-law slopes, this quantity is 1.36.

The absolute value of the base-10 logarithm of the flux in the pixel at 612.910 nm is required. 0.635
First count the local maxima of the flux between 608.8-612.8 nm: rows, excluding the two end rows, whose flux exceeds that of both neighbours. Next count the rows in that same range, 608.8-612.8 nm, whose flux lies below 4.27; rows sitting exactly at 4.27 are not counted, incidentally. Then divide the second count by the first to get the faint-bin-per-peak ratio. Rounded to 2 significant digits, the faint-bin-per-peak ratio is 12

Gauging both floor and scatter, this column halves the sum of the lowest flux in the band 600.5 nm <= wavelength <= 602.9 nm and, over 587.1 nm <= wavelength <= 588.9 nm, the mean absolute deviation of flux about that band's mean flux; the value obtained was 1.99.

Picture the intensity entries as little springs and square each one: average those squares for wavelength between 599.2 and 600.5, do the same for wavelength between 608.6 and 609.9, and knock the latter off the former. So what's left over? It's -2.6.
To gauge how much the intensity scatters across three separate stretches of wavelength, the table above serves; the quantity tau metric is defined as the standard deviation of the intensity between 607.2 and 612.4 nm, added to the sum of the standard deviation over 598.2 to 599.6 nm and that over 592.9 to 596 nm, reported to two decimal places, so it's 0.27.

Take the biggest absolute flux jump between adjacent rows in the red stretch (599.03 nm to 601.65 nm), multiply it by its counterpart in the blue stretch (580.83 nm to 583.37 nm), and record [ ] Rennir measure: 0.005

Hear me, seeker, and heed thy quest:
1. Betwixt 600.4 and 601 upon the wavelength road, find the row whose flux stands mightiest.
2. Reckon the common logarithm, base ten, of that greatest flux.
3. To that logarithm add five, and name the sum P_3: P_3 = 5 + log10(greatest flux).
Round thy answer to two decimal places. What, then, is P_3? 5.60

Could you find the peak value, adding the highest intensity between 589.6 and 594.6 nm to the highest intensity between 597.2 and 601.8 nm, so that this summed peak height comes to 8.67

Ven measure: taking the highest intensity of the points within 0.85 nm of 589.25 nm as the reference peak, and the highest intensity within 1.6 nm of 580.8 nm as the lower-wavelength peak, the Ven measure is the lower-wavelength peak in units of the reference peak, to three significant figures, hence 1.08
